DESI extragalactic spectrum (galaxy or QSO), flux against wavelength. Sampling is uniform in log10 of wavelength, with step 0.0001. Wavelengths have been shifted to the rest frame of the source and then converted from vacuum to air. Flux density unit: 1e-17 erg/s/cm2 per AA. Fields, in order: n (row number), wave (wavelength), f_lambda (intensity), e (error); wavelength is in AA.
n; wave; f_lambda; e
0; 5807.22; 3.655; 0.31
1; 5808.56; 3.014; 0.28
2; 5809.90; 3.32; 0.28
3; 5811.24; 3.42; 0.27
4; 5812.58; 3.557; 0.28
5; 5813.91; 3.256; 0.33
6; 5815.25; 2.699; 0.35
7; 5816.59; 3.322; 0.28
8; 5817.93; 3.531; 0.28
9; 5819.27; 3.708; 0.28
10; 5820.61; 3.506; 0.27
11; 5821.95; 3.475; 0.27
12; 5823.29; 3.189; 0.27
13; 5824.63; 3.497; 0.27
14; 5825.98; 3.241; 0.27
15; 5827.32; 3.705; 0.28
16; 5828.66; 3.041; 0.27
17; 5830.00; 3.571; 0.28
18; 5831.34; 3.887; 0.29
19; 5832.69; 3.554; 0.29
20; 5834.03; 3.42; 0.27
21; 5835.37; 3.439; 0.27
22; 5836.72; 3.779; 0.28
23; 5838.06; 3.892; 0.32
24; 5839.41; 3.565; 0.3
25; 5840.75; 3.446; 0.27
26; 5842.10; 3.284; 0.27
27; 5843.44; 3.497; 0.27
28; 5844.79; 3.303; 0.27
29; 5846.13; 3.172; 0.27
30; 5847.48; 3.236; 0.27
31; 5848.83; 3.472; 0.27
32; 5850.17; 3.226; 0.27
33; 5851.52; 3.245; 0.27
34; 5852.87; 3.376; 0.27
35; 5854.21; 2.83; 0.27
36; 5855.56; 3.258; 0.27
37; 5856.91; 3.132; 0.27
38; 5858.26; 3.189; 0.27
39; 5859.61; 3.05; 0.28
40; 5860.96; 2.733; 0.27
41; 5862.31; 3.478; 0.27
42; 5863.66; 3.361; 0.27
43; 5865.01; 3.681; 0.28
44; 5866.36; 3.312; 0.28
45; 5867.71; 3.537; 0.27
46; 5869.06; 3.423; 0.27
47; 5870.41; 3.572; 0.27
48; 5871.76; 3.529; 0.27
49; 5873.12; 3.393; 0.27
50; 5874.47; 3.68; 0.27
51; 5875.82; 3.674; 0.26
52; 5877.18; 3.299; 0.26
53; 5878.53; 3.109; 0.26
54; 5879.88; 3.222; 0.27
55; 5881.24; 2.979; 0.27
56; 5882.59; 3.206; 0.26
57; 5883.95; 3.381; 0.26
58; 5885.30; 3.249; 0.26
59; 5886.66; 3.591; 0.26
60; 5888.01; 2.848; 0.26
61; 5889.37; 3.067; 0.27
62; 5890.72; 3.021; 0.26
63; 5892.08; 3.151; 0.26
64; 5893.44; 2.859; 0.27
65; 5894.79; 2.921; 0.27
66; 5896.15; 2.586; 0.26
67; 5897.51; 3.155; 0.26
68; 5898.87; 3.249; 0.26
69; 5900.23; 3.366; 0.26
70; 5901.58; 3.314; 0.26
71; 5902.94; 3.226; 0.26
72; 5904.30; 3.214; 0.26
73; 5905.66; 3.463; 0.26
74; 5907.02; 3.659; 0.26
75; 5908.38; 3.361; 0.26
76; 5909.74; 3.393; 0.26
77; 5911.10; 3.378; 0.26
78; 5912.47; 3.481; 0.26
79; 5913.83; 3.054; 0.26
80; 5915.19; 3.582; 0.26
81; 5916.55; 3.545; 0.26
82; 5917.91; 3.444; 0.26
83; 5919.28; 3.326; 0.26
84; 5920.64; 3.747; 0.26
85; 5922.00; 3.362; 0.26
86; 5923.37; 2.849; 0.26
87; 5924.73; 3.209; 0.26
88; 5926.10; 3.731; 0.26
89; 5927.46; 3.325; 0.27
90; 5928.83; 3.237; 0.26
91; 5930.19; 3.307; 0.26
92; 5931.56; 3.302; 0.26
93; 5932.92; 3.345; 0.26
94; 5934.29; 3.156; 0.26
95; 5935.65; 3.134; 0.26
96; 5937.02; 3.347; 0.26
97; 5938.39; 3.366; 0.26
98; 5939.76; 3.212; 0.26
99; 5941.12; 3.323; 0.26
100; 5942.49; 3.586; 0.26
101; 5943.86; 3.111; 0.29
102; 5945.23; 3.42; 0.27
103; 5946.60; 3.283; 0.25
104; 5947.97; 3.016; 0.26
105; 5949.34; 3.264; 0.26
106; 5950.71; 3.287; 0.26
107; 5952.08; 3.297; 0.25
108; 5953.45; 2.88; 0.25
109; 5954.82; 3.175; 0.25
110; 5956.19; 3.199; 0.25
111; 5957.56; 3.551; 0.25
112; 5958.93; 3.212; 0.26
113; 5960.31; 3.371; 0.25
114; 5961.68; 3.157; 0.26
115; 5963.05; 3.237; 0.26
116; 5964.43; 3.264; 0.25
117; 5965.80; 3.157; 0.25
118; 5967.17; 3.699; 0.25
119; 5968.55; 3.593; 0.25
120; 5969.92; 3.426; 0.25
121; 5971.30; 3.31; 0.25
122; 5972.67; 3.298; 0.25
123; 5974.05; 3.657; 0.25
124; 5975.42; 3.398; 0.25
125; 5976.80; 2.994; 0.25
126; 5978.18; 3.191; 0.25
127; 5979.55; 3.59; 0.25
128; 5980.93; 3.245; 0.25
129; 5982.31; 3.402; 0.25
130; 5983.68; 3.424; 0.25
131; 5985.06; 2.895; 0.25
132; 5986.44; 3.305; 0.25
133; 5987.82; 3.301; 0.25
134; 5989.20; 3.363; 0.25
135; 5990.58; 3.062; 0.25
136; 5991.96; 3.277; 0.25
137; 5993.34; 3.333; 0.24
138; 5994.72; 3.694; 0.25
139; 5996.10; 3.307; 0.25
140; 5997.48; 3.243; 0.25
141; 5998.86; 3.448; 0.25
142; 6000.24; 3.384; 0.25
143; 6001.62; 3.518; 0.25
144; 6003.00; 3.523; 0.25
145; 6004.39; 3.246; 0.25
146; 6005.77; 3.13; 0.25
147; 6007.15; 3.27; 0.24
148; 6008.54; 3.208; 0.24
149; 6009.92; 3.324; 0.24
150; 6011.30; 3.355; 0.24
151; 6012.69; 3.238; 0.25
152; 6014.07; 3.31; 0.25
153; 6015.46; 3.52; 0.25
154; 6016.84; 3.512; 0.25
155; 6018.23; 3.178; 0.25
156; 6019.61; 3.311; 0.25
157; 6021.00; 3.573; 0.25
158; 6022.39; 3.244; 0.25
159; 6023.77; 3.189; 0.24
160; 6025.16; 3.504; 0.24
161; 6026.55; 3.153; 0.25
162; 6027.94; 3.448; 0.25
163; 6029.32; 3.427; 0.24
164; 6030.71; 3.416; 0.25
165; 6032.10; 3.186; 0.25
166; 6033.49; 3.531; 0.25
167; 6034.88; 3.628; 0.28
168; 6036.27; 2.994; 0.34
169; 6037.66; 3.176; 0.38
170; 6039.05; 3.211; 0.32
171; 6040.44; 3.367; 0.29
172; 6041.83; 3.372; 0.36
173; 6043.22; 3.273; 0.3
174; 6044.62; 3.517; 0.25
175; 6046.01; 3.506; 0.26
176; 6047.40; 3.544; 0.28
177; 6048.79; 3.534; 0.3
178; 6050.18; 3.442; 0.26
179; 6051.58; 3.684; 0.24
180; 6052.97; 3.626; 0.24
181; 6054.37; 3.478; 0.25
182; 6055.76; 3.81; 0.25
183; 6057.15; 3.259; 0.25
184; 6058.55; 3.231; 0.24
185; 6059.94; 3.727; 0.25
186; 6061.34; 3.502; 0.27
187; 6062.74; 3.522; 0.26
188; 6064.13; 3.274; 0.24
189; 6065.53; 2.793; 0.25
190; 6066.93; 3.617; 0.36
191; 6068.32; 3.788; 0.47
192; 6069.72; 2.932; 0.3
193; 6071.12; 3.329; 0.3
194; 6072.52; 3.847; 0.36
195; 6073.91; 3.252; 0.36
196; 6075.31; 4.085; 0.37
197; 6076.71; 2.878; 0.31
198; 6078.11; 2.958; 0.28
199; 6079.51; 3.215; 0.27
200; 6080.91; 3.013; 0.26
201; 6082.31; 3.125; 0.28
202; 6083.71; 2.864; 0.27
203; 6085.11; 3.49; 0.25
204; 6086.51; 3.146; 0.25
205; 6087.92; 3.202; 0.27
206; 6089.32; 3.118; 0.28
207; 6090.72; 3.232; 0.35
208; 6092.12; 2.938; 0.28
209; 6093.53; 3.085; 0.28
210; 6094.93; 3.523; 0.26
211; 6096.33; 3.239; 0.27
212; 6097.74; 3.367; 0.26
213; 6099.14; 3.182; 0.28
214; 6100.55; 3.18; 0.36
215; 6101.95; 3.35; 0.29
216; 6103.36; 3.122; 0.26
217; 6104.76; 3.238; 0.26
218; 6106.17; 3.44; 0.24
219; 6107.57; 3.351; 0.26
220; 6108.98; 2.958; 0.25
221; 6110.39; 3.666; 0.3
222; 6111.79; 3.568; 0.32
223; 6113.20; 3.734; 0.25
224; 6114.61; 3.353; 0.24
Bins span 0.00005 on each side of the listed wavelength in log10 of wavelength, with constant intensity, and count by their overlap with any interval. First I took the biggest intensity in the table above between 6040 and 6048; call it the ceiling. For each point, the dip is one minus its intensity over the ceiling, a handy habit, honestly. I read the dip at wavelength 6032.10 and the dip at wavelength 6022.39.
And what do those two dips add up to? 0.19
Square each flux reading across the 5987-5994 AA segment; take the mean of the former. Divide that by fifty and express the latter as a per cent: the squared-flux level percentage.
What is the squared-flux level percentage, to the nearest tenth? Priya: 21.4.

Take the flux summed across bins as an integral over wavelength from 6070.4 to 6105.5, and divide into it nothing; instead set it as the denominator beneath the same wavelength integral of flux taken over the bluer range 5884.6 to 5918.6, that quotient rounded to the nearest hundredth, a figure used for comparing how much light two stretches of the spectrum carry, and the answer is 0.97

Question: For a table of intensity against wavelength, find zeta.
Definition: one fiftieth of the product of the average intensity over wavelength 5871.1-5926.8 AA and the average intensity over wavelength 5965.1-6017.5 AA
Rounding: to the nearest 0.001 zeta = 0.220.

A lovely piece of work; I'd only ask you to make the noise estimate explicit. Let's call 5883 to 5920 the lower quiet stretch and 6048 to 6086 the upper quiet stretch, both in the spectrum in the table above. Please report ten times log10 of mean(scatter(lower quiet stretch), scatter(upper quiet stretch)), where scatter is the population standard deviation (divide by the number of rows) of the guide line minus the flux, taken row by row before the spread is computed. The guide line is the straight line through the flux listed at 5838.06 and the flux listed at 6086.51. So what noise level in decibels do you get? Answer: -5.3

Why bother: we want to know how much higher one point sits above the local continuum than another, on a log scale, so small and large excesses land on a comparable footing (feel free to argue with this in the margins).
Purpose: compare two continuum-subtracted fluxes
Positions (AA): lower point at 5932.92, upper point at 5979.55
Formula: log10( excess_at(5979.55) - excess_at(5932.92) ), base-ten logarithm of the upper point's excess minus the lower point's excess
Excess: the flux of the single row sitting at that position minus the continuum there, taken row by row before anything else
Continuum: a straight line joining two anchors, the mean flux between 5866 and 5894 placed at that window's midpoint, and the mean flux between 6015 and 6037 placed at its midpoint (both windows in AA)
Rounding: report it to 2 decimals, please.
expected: -0.65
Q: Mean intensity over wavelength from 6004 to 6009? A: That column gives 3.21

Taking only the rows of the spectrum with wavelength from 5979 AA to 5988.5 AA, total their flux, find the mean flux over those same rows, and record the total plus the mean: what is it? 26.5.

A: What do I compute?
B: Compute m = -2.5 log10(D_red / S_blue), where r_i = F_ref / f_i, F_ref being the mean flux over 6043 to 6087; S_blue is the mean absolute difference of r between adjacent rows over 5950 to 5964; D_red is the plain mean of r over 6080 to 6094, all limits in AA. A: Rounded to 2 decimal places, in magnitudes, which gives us -3.00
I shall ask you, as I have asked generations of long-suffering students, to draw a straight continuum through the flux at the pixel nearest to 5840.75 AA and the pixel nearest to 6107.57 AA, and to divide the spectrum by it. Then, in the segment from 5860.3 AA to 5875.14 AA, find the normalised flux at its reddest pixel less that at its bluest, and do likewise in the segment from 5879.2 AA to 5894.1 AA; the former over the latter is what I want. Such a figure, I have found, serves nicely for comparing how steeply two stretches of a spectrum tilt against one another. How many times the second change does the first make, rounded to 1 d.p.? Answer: -2.6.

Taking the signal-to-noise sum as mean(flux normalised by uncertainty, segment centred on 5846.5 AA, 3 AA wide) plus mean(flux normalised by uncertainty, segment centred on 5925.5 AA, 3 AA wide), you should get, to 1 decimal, 25.2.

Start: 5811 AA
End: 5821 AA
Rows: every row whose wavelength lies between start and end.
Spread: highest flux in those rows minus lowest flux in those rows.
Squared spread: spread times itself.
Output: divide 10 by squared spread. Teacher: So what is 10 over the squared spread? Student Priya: 10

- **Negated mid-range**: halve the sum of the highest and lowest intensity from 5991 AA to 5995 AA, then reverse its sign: -3.5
